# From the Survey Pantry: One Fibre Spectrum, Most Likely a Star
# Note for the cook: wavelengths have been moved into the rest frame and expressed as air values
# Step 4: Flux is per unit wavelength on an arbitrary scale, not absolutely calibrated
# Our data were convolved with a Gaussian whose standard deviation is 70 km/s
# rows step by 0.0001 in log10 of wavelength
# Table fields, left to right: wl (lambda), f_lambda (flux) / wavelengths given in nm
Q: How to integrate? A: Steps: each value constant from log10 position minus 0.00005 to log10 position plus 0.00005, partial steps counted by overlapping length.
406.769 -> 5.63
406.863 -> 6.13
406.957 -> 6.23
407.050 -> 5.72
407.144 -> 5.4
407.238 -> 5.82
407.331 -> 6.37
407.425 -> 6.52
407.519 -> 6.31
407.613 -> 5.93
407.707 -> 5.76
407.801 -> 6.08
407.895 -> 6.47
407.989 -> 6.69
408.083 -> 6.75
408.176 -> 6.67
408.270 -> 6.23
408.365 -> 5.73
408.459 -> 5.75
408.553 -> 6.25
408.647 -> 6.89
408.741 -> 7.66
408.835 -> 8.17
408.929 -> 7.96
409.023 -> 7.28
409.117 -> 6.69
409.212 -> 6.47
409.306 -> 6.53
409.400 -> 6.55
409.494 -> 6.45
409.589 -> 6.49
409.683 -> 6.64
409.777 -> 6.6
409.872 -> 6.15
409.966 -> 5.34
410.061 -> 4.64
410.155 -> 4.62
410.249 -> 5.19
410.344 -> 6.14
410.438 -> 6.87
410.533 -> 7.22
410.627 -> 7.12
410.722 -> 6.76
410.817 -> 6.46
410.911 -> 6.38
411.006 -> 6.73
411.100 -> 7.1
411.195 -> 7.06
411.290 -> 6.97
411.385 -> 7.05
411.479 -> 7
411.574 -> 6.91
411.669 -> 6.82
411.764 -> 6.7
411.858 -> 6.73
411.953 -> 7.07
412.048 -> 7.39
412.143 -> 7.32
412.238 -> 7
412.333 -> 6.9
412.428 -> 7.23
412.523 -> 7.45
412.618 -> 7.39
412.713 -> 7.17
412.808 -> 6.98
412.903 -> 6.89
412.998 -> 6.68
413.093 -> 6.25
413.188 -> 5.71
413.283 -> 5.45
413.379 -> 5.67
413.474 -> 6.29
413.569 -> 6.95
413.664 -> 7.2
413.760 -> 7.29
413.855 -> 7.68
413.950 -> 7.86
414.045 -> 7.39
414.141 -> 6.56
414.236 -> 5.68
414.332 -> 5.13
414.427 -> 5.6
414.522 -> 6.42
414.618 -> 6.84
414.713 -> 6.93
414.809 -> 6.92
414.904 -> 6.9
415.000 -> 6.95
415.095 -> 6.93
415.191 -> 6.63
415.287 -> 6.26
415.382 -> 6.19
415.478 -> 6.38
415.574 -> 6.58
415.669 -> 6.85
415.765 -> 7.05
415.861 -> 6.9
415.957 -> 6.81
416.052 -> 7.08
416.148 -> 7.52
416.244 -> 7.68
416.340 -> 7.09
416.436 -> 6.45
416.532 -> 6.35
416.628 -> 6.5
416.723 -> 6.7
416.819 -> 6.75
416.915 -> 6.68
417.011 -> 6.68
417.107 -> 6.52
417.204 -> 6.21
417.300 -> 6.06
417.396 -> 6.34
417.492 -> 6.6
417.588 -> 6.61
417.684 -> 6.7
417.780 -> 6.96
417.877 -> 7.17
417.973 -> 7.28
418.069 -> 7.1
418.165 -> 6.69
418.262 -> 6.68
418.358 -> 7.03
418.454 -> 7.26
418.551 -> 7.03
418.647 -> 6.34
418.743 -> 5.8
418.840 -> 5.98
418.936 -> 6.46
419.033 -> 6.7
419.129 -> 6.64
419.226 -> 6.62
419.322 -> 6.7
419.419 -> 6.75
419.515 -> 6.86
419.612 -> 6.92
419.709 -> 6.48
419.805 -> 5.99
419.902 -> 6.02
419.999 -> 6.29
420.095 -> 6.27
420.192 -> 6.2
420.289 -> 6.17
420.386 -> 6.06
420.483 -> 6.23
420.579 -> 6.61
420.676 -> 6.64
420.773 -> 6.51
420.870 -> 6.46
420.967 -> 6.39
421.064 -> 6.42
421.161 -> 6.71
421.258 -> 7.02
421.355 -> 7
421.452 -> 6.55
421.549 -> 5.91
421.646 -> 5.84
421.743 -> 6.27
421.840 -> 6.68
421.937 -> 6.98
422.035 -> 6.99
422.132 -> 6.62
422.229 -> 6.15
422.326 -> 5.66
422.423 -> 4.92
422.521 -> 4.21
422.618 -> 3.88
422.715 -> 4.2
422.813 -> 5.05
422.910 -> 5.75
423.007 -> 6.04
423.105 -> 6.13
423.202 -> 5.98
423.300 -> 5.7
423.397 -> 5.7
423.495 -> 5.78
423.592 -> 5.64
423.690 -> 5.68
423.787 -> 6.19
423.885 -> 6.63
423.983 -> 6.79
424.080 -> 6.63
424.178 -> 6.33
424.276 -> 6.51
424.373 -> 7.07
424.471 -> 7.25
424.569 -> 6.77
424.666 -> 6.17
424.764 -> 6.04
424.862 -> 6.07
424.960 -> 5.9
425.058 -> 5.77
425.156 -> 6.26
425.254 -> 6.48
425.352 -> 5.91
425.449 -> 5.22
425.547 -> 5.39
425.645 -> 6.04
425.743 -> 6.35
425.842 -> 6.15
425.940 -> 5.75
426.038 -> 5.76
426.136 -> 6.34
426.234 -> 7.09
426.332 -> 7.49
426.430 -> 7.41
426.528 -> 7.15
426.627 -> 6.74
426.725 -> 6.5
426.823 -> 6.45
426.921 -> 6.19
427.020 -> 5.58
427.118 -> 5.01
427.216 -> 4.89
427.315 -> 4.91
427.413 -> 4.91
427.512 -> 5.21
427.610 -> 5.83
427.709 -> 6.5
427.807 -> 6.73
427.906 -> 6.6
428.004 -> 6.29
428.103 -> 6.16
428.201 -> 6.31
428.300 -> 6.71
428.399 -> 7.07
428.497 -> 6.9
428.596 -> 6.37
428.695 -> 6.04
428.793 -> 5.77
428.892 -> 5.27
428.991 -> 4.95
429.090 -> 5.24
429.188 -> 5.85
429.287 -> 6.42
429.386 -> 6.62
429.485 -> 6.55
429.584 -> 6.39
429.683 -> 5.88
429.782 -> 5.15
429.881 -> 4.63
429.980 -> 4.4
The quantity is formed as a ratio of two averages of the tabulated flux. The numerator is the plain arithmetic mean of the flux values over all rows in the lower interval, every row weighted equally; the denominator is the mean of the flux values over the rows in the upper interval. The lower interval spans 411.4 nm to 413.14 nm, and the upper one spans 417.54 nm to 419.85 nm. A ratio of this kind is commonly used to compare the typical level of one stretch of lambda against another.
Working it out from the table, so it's 1.044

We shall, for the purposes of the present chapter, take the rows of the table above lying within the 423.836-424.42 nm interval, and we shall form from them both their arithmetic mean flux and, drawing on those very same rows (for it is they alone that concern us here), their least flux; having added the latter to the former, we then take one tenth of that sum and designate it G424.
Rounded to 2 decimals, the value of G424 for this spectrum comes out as 1.30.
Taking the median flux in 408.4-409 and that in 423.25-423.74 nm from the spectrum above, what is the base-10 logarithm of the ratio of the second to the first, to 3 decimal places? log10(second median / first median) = -0.106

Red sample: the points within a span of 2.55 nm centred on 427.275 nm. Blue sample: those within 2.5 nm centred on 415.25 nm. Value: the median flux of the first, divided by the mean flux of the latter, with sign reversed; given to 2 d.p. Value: -0.96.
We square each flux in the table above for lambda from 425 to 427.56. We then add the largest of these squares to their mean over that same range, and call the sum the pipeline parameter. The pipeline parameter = 93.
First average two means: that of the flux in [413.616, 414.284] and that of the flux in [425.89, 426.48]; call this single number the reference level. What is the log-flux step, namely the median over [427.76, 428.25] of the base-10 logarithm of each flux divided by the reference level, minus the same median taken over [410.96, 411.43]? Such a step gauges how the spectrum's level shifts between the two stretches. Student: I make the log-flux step -0.048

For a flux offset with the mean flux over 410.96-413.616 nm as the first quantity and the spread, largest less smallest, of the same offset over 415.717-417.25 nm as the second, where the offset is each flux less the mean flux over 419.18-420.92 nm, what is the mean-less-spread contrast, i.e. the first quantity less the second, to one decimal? -1.1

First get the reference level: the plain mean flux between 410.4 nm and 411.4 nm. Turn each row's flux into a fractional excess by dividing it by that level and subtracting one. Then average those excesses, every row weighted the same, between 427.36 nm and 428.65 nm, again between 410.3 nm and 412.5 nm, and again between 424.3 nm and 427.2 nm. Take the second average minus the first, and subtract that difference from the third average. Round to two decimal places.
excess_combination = -0.18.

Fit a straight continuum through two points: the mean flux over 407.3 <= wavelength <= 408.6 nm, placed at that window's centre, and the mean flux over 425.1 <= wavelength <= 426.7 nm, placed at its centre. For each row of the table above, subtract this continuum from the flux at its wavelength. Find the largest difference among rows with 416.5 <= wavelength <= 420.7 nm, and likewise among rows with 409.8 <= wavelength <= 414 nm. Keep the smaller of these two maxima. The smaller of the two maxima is 0.98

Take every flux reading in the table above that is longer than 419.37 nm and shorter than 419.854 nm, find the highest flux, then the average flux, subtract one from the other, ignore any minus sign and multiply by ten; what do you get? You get 3.2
